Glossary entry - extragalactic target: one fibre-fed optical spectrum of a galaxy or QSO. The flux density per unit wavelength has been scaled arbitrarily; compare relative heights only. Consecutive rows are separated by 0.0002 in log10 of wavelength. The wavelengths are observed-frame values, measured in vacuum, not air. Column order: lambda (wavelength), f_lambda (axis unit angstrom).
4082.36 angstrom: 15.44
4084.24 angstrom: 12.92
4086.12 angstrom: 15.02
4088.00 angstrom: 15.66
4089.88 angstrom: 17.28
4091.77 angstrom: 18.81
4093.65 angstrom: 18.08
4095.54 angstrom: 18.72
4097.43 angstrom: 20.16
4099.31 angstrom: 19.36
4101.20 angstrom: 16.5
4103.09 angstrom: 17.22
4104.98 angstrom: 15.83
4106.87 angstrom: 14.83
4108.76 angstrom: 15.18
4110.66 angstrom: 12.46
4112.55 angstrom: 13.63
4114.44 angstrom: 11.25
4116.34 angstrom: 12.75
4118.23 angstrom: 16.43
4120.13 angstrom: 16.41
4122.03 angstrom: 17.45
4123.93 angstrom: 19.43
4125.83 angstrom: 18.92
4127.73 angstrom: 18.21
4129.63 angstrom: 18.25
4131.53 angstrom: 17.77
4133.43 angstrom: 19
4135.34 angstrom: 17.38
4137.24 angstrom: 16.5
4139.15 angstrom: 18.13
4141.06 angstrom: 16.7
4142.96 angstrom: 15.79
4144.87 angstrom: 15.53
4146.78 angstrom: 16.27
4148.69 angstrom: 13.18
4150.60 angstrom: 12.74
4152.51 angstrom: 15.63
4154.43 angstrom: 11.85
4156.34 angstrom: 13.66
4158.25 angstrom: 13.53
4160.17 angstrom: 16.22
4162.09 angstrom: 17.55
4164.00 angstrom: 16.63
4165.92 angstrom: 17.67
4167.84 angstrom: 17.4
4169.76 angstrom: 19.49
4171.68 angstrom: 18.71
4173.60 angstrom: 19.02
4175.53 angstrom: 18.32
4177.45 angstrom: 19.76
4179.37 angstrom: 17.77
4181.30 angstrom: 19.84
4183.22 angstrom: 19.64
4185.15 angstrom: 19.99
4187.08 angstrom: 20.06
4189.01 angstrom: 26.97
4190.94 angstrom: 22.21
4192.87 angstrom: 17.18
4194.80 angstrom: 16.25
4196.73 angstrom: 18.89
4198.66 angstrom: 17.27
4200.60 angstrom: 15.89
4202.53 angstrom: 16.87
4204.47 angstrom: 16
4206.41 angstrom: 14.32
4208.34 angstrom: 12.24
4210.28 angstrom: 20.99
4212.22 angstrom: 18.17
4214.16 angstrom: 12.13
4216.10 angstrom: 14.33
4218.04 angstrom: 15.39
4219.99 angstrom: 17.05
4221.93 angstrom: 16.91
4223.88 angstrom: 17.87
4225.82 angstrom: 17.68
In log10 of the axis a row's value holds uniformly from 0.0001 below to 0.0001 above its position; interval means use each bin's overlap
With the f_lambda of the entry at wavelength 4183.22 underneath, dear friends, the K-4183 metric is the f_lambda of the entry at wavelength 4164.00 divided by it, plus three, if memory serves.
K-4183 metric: 3.85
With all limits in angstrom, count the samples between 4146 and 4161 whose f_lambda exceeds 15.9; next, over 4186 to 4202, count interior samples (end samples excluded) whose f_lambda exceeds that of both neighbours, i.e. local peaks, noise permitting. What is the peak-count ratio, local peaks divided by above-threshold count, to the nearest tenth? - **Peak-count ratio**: 1.0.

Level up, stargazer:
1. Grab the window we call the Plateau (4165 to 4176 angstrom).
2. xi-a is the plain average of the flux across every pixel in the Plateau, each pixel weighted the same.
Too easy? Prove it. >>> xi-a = 18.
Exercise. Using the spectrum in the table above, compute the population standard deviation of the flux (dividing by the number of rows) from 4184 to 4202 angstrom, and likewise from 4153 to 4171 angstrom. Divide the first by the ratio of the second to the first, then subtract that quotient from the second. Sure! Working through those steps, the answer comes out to -2.4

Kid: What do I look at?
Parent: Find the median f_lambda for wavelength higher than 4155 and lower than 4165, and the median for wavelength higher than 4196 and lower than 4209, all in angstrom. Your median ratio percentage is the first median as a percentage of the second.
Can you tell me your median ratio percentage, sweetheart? 101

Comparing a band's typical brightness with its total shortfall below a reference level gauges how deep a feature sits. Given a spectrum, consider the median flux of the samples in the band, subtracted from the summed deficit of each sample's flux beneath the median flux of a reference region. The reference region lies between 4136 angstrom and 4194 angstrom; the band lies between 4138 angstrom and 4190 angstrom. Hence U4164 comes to -14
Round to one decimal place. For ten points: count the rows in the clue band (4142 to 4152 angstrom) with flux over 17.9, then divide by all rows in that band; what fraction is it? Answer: 0.0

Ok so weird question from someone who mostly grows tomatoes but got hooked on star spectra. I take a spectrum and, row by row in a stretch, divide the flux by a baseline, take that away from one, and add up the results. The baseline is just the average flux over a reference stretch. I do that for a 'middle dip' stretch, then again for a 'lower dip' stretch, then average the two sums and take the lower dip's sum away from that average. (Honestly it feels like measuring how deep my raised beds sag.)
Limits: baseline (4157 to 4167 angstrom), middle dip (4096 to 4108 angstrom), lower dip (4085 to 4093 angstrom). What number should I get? -0.1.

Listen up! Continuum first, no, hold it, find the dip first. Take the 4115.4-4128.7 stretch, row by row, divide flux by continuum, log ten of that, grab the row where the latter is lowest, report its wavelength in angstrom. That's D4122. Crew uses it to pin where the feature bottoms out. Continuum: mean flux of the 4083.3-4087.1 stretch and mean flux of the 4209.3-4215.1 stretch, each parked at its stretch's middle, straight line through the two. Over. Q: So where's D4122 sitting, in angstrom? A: 4116.34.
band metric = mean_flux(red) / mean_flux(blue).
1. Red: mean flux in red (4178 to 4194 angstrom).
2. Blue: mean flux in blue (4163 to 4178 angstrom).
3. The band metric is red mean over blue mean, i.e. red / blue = 1.11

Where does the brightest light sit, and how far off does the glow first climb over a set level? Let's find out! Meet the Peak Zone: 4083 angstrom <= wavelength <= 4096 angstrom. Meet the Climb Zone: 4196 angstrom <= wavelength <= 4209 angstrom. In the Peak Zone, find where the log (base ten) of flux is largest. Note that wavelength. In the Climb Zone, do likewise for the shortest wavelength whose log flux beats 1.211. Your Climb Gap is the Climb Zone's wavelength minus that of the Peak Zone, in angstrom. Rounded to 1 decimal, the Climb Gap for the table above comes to 105.0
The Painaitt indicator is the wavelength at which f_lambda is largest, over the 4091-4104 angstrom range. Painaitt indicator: 4097.43 angstrom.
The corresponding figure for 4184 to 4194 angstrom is 4189.01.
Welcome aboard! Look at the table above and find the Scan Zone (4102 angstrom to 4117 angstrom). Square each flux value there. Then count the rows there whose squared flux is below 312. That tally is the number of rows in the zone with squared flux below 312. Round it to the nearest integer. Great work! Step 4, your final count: 8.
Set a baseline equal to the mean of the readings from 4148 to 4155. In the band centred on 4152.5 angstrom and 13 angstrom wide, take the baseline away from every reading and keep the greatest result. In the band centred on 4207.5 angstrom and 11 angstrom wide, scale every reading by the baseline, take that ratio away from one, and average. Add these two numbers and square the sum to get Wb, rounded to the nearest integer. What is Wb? 7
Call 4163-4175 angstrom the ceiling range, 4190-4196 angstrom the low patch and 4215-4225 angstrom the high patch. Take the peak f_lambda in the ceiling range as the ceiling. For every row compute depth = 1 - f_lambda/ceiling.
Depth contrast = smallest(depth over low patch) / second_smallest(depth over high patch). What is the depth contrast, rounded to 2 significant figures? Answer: -1.1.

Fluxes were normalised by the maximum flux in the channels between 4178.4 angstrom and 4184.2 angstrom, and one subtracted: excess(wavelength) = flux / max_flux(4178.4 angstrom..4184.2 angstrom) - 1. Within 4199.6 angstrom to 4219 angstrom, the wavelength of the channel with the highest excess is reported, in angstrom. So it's 4210.28 angstrom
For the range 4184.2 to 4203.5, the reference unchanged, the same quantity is 4189.01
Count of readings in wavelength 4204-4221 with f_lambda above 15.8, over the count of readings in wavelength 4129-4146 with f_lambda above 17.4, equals 1.0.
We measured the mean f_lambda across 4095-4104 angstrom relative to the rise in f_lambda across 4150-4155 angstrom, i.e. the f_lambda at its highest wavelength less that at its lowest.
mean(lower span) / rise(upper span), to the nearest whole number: -21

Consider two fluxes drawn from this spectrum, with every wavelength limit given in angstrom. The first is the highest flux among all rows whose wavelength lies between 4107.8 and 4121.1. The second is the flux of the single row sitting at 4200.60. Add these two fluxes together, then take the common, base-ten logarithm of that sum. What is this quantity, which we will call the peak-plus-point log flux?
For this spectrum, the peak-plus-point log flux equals 1.51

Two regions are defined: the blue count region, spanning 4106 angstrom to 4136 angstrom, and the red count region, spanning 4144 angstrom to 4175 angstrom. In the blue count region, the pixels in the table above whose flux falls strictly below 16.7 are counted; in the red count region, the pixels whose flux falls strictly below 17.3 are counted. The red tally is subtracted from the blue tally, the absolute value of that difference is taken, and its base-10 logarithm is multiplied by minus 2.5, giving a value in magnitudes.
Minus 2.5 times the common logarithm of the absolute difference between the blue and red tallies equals -0.8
